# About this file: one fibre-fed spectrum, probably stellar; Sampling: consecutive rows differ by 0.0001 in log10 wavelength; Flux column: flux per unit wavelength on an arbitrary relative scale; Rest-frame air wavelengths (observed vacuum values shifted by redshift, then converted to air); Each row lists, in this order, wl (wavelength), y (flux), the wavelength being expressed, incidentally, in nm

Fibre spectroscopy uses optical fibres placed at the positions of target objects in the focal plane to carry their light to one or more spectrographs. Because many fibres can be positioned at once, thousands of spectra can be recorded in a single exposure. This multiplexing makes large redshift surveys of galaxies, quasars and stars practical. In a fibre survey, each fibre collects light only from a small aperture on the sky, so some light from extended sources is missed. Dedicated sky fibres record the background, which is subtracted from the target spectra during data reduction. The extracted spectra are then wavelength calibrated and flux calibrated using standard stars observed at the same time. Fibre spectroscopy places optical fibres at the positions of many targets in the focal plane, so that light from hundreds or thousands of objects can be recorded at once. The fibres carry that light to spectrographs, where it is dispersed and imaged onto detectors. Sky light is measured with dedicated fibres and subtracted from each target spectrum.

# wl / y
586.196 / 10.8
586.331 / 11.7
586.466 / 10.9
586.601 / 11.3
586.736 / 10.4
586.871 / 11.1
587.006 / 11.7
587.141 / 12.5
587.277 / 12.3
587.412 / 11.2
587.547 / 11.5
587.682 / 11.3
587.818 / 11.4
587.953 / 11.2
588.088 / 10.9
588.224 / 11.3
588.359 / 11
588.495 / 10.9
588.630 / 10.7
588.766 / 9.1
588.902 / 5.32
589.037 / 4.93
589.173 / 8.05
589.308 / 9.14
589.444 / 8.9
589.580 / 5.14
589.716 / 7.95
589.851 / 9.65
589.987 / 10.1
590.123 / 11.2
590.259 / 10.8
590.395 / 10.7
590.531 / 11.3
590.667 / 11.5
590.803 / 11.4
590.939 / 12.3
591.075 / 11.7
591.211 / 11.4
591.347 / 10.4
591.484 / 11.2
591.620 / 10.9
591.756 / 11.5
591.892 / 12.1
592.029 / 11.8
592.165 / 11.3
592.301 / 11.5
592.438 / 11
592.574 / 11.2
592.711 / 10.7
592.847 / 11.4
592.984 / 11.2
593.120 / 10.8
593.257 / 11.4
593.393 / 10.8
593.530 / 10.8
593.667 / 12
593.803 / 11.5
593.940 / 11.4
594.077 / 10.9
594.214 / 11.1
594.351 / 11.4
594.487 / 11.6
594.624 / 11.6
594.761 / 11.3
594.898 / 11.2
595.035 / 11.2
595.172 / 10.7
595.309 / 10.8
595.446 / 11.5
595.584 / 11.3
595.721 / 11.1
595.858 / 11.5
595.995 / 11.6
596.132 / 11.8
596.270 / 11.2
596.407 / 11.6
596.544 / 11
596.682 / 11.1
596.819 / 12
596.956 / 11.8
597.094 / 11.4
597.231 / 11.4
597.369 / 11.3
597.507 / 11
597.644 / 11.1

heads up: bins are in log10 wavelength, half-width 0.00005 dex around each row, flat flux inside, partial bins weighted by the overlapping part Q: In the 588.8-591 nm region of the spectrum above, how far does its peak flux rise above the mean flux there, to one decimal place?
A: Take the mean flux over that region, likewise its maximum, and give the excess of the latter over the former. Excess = 3.0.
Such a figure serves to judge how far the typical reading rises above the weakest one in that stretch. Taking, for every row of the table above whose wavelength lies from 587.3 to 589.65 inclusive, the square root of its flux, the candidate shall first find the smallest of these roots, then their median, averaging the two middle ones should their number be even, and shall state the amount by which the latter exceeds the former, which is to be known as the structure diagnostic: 1.08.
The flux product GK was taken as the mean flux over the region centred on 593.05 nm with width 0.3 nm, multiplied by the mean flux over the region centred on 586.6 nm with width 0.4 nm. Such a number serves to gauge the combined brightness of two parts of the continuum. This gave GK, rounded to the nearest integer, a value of 120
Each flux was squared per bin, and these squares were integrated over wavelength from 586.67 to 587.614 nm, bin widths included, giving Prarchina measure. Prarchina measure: 126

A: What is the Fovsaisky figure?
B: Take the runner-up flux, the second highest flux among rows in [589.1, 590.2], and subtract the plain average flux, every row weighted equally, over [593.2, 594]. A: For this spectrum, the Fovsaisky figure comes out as -1.2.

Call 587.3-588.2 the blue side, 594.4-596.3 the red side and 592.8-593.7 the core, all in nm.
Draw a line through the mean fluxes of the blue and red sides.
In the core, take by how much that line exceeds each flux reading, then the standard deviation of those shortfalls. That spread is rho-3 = 0.4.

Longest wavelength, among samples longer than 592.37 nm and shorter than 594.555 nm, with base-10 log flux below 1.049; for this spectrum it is 594.214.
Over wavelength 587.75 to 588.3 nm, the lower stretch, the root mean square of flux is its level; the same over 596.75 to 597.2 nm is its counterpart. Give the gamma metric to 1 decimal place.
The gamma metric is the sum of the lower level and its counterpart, 22.9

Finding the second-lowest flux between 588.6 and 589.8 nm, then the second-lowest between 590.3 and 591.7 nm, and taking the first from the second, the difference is 5.56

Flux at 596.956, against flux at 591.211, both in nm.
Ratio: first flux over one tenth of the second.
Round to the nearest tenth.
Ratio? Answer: 10.4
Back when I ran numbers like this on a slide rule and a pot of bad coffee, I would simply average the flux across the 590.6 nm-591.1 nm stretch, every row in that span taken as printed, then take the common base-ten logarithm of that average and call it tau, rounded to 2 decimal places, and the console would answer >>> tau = 1.07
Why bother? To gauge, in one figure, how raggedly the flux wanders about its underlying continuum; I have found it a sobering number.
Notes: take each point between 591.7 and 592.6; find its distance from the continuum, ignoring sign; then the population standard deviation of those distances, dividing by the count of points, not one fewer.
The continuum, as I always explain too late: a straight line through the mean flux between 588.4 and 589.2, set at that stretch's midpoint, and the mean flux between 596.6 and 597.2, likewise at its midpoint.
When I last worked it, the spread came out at 0.43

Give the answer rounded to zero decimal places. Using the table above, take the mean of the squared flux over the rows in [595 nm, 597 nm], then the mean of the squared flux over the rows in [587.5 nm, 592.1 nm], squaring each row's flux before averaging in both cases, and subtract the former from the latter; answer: -20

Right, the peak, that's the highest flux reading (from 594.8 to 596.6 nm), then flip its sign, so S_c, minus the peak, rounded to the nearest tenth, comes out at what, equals -11.8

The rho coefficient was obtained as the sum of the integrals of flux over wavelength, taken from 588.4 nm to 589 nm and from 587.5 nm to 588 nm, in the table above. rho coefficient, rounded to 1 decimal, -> 11.0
